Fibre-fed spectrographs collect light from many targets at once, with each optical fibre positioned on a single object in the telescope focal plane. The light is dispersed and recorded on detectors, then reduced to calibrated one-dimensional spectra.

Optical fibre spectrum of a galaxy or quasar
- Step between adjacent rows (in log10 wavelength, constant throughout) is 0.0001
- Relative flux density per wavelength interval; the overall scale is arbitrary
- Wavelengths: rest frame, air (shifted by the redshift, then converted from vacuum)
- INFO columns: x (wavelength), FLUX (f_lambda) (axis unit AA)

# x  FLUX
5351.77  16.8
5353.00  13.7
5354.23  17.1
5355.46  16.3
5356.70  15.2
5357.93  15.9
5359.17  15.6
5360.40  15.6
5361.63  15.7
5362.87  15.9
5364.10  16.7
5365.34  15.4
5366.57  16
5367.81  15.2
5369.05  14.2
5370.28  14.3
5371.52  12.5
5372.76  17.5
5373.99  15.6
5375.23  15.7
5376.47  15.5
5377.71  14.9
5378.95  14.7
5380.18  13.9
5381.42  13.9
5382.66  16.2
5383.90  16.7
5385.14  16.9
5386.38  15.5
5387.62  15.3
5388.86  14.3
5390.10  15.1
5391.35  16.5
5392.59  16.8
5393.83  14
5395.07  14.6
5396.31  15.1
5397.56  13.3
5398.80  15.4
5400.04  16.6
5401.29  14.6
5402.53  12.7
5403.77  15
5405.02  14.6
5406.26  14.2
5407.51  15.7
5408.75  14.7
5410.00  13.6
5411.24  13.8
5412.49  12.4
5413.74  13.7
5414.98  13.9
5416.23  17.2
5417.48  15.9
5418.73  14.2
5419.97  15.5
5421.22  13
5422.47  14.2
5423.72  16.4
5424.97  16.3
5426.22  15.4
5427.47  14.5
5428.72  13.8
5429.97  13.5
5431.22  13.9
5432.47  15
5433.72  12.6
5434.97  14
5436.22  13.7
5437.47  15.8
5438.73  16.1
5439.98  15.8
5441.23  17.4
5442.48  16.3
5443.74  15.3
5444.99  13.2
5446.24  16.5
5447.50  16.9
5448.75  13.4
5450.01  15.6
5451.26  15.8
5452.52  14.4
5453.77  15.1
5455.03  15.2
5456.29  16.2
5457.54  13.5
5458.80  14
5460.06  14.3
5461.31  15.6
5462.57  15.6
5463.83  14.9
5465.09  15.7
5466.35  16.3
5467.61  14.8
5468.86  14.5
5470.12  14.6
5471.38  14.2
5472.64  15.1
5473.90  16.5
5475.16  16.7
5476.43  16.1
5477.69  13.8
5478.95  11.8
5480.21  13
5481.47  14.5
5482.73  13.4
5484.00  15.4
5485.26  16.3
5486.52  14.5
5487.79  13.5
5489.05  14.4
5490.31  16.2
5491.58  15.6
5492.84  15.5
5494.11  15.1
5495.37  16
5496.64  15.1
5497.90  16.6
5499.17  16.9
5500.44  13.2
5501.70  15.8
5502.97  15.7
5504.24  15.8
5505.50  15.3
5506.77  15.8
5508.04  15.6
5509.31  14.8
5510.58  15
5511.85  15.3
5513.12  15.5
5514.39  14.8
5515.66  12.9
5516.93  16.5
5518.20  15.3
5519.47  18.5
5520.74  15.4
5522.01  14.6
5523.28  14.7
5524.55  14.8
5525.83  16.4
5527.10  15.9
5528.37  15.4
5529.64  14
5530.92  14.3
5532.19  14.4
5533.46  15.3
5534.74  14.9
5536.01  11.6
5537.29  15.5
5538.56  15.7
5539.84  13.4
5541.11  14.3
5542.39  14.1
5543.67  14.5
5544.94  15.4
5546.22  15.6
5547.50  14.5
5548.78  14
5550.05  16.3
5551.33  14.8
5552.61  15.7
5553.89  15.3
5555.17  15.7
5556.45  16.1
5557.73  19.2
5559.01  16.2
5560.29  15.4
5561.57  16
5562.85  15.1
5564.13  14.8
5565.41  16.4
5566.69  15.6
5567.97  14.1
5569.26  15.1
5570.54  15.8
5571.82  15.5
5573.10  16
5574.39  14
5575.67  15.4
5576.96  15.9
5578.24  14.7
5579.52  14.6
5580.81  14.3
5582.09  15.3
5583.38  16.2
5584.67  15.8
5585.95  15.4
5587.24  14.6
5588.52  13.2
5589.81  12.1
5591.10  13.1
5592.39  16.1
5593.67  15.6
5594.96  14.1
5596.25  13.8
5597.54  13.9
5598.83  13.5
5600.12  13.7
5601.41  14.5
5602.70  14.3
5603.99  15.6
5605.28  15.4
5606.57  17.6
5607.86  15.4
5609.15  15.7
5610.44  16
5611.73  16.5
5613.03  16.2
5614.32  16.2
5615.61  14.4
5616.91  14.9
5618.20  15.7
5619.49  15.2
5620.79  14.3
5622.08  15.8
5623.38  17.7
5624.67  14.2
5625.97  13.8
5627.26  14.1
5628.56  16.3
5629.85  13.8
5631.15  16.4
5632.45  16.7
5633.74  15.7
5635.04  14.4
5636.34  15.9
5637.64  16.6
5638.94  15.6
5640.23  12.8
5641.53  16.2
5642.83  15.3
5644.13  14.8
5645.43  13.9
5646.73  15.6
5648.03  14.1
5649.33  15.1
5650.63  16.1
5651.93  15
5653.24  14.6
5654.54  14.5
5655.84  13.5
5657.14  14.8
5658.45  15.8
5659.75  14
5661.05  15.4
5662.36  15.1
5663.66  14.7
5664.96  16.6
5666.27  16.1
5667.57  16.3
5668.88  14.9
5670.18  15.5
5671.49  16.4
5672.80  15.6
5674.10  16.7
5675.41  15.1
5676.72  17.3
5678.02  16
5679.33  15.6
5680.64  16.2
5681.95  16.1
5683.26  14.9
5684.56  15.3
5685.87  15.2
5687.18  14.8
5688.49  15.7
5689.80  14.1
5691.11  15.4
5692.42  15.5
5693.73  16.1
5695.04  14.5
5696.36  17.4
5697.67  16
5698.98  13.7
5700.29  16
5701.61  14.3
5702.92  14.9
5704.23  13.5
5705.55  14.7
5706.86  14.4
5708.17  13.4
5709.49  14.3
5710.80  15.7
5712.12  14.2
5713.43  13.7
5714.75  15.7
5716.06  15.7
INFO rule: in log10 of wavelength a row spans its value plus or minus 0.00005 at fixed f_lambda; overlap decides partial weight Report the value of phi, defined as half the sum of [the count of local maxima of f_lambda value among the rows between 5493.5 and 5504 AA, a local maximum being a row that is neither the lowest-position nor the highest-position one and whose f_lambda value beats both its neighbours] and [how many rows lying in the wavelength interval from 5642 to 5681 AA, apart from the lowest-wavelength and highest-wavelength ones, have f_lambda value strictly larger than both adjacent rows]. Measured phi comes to 6.0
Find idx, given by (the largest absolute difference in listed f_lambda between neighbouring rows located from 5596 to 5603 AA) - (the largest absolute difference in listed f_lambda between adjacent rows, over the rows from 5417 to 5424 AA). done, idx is -1.7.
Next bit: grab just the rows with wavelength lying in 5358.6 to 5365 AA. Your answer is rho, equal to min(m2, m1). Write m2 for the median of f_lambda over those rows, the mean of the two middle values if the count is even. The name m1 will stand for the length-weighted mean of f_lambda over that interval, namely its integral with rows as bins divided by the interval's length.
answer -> 15.70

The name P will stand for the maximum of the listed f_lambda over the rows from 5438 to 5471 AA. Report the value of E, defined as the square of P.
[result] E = 303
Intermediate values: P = 17.4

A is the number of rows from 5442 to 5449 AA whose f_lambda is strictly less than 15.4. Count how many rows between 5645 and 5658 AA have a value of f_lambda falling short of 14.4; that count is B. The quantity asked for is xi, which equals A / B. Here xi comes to 1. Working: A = 3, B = 3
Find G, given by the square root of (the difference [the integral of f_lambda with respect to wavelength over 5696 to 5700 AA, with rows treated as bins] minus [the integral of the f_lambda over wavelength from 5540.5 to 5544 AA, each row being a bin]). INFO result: 3.55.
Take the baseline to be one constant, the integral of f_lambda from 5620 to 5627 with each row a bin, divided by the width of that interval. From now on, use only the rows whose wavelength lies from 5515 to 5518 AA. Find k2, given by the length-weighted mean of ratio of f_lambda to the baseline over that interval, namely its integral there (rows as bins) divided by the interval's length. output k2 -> 0.98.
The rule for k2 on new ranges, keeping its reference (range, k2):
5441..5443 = 1.11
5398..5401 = 1.04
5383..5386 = 1.10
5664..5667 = 1.07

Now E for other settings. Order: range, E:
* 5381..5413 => 286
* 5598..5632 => 313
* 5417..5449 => 303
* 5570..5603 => 262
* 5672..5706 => 303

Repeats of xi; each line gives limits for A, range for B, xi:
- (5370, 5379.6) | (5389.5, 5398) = 2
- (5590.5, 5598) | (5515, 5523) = 4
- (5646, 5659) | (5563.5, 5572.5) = 7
